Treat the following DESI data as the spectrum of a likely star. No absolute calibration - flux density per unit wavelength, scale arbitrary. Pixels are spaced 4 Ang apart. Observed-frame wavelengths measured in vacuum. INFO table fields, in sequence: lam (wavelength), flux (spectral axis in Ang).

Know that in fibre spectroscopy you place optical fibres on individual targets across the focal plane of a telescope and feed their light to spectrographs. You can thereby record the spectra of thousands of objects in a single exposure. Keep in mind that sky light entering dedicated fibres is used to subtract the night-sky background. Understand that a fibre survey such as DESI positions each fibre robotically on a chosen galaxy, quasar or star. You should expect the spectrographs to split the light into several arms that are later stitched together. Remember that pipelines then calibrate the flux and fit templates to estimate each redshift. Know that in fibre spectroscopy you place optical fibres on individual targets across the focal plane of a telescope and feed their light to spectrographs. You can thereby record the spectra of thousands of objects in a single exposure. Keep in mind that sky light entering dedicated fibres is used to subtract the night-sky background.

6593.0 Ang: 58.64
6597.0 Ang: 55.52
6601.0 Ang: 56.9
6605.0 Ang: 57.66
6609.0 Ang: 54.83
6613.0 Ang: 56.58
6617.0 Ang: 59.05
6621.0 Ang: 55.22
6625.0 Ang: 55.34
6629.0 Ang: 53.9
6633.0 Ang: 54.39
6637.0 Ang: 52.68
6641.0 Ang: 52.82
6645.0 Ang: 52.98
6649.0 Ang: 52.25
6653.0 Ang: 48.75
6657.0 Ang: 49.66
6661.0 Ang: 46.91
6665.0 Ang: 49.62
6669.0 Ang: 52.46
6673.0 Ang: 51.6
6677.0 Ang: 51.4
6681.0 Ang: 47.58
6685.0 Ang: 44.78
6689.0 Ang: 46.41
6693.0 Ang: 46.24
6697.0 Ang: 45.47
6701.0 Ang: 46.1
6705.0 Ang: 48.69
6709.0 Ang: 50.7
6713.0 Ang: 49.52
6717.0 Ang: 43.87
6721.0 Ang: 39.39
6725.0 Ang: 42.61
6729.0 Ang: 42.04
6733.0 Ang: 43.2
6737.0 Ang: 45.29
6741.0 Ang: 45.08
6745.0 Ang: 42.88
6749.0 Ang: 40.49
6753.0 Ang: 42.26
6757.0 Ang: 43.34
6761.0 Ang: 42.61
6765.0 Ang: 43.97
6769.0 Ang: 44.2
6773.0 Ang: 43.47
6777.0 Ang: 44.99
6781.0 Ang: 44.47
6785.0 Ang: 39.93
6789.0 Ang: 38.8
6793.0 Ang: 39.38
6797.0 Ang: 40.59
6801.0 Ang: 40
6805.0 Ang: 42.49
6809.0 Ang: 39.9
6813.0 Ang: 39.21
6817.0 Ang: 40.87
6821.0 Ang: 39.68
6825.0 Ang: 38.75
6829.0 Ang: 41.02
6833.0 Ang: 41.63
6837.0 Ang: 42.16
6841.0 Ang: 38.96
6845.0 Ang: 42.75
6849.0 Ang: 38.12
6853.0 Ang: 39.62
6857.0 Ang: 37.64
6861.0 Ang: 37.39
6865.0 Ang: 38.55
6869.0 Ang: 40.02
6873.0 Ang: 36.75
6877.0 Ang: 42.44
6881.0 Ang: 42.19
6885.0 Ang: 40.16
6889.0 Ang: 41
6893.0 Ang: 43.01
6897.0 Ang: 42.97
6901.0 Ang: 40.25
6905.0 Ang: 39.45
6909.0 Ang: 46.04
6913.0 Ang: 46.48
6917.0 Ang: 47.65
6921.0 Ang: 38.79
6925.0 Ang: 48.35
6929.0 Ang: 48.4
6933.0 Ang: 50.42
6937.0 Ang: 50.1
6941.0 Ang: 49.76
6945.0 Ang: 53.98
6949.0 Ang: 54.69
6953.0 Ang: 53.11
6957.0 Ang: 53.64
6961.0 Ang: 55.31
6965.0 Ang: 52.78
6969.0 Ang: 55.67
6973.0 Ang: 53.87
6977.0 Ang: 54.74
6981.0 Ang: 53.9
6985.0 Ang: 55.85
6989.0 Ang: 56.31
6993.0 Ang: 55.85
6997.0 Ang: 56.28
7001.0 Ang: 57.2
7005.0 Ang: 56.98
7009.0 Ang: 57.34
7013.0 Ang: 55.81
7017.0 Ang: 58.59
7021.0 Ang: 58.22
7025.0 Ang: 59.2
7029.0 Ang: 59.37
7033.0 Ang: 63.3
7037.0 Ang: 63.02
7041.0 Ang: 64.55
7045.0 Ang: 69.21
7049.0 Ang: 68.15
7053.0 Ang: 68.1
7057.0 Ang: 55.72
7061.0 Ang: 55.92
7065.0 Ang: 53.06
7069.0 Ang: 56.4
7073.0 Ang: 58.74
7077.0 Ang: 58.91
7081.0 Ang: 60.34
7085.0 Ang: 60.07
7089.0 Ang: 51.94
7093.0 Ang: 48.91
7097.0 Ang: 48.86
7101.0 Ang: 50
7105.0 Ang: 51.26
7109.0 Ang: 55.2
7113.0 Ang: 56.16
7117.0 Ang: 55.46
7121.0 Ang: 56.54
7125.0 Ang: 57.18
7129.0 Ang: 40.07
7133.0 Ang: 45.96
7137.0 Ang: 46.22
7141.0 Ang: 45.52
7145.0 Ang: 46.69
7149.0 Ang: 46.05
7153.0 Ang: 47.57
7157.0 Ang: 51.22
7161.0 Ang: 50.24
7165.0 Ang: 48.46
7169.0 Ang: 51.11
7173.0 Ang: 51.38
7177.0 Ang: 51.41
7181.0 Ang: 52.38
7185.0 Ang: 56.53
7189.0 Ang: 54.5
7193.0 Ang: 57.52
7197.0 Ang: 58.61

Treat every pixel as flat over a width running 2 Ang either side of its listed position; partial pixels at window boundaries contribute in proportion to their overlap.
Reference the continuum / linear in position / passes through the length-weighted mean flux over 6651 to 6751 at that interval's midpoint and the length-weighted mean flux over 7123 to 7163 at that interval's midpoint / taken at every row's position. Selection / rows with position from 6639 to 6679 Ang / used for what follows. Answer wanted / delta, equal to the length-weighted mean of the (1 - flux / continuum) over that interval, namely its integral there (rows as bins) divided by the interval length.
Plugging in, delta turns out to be -0.10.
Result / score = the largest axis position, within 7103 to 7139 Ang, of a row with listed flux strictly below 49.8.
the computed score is 7137.0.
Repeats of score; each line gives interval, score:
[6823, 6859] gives 6857.0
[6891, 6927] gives 6925.0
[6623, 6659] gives 6657.0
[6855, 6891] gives 6889.0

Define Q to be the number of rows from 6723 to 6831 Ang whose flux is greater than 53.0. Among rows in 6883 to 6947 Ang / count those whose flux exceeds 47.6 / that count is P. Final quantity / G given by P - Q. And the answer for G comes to 7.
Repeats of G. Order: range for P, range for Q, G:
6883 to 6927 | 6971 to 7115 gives -29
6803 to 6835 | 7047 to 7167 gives -15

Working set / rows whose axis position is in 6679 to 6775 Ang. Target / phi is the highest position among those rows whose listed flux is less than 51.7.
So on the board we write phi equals 6773.0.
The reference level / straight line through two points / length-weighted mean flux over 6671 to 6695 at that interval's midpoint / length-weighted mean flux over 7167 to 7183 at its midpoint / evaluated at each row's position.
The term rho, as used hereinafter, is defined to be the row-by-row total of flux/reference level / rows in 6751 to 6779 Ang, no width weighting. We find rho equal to 6.3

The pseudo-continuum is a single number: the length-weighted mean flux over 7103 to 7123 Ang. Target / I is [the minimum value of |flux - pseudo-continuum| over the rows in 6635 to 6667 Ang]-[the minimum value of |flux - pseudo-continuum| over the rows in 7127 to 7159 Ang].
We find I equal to -1.8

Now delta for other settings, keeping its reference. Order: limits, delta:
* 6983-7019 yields -0.20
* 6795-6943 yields 0.10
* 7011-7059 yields -0.31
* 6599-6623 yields -0.23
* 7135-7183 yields -0.03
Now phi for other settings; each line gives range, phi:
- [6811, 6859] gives 6857.0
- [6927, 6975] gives 6941.0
